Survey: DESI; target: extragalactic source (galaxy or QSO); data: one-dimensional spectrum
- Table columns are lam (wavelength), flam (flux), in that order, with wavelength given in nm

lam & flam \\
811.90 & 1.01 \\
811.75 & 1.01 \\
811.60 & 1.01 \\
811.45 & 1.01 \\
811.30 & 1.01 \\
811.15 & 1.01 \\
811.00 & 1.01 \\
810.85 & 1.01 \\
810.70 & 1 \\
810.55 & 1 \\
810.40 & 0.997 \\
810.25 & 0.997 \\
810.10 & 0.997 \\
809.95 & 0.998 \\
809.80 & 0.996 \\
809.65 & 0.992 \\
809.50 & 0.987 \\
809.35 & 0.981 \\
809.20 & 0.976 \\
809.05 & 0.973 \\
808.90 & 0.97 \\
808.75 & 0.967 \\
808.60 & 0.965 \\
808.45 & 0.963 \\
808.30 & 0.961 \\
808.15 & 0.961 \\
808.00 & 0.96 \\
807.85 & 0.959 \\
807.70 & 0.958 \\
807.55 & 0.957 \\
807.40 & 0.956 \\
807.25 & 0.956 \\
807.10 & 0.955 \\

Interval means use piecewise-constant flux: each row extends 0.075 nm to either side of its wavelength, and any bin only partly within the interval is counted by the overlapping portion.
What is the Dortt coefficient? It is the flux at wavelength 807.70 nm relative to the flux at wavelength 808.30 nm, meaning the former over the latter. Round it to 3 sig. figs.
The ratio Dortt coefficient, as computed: 0.997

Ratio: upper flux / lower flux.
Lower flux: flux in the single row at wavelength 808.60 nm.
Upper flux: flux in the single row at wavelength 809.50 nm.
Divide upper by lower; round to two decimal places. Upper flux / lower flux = 1.02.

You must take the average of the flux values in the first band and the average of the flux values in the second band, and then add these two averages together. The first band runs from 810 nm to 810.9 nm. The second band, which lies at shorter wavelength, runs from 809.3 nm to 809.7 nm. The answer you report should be 1.99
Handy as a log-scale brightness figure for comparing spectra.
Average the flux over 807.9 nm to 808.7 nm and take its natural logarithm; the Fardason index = -0.039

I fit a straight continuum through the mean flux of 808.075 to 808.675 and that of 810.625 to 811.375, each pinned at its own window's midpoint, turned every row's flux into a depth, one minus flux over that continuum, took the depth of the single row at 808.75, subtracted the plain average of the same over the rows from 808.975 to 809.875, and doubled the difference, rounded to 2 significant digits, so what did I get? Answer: 0.011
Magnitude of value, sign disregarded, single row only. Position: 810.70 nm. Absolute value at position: 1.00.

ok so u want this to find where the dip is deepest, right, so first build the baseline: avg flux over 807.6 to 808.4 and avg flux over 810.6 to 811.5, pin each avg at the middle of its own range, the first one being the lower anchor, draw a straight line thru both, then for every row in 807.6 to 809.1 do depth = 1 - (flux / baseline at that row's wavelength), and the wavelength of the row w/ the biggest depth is 808.75 nm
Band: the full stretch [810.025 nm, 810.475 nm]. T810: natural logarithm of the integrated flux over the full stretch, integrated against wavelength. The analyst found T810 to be -0.80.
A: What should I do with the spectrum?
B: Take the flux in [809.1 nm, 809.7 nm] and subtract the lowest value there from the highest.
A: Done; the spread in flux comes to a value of 0.0160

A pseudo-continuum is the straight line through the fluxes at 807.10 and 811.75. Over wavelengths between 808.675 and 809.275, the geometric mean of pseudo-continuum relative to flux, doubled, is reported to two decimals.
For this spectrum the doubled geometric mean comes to 2.01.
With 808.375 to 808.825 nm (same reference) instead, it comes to 2.02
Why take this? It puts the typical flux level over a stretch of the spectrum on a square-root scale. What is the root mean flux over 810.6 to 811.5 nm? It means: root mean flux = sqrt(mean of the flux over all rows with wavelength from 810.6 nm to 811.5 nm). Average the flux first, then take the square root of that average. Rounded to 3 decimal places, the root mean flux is 1.004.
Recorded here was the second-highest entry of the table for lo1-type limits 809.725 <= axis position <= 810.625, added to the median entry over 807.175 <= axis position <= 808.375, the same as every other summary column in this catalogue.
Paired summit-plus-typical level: 1.96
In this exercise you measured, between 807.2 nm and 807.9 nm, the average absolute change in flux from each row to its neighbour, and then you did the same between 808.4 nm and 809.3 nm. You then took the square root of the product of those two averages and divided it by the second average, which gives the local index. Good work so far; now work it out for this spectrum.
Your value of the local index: 0.54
